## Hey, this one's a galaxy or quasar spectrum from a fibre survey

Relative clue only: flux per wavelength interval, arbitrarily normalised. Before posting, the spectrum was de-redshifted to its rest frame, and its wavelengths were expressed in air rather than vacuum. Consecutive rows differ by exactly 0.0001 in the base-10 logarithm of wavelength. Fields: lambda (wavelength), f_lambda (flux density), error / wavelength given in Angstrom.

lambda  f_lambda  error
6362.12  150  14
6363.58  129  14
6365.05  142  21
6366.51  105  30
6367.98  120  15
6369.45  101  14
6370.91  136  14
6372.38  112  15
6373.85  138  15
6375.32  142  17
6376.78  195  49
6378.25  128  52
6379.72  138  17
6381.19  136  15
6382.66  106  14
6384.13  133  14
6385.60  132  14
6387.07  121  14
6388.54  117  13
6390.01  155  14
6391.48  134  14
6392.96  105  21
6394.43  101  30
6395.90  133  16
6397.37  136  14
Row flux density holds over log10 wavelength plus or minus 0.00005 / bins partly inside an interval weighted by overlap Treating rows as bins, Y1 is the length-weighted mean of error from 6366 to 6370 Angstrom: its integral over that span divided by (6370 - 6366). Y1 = 19.3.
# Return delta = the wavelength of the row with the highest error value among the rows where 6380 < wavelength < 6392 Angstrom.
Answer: 6381.19 Angstrom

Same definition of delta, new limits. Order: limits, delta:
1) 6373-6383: 6378.25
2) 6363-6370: 6366.51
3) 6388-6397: 6394.43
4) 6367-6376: 6375.32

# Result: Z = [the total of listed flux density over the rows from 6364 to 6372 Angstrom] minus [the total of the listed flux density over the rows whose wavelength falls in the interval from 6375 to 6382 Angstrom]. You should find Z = -135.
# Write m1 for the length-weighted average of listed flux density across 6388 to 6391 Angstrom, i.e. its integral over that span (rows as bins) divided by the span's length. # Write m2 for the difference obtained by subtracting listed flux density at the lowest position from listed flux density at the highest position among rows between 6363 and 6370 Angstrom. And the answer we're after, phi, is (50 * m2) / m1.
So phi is -10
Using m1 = 137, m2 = -28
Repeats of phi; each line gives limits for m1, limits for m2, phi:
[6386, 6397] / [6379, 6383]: -13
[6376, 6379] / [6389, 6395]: -17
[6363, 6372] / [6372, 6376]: 12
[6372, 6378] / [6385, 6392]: 1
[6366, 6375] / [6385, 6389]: -6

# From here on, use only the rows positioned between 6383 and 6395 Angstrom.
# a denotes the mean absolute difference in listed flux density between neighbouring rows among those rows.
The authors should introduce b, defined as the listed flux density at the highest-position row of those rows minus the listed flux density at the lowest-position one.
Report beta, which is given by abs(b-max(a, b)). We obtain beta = 47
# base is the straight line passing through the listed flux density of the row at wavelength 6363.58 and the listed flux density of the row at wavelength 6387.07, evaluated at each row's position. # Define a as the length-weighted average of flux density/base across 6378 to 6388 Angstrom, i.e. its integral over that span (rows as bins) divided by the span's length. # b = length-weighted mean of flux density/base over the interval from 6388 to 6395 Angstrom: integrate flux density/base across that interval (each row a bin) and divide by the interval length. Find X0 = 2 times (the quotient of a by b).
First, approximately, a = 1.04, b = 1.03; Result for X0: 2.02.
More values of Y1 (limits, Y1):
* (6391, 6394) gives 19.0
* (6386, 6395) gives 17.3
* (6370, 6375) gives 14.8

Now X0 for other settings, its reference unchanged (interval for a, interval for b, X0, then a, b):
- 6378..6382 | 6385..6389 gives 2.13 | 1.09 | 1.02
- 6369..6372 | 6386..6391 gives 1.73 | 0.94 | 1.09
